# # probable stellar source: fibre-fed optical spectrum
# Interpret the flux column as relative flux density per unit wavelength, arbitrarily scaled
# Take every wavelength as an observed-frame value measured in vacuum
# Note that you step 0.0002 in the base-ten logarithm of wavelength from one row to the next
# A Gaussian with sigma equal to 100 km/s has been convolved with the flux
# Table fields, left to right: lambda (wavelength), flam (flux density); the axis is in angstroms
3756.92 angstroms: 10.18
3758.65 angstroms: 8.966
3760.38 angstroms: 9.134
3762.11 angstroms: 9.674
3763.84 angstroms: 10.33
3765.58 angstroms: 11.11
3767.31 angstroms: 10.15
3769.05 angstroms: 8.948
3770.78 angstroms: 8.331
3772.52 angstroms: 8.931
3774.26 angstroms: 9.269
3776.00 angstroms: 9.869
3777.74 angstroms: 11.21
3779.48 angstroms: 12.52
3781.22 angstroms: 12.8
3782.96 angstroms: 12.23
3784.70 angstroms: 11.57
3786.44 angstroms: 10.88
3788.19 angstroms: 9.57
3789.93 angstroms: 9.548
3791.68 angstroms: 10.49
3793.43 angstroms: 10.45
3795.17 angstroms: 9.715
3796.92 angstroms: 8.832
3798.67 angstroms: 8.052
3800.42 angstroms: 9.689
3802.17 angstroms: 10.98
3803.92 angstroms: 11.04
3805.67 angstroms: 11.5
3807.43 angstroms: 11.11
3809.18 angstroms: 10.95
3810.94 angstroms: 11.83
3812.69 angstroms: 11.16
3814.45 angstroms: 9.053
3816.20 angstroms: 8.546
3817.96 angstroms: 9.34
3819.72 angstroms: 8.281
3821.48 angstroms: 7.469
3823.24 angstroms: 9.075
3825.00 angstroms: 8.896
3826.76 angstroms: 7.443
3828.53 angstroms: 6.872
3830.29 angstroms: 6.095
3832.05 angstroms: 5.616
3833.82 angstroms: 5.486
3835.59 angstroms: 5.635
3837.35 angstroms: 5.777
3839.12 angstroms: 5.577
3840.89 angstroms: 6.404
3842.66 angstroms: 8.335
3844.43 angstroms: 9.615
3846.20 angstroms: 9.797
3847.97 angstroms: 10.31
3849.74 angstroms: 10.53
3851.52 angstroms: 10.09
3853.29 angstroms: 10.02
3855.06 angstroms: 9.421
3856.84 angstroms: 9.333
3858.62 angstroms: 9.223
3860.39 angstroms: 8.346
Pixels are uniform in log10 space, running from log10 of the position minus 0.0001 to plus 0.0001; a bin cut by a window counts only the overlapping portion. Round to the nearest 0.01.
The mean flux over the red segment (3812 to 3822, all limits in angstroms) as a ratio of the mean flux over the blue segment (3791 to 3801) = 0.94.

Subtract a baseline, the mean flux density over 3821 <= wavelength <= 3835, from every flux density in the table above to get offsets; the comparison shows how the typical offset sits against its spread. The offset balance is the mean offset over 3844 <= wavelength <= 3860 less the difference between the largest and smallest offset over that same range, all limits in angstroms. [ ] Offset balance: 1.4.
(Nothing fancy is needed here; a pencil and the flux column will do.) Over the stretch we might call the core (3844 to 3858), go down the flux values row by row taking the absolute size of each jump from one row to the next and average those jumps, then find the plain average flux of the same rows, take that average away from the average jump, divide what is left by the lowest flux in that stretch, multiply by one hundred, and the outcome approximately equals -103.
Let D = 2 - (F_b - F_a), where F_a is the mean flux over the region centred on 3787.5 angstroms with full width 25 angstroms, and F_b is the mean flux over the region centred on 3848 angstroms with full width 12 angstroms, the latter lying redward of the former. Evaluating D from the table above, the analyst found 2.7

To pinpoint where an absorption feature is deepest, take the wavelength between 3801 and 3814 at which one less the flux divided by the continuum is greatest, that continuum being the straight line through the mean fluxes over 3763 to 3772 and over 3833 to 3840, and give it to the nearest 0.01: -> 3802.17 angstroms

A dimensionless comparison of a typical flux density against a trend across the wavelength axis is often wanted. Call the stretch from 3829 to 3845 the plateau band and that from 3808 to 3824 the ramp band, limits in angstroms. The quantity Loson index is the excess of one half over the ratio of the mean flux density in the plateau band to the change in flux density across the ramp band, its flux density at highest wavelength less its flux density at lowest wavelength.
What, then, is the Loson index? 4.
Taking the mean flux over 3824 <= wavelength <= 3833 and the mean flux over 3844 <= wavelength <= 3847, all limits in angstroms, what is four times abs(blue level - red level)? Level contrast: 10.9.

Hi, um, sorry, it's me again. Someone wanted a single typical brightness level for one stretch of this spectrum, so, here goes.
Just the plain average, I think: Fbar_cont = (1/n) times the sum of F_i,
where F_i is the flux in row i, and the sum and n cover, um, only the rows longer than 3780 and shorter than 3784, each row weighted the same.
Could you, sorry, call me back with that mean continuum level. 12.5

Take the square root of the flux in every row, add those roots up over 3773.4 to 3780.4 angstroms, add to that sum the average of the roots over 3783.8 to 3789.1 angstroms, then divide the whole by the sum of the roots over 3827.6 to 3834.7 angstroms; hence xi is 1.7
